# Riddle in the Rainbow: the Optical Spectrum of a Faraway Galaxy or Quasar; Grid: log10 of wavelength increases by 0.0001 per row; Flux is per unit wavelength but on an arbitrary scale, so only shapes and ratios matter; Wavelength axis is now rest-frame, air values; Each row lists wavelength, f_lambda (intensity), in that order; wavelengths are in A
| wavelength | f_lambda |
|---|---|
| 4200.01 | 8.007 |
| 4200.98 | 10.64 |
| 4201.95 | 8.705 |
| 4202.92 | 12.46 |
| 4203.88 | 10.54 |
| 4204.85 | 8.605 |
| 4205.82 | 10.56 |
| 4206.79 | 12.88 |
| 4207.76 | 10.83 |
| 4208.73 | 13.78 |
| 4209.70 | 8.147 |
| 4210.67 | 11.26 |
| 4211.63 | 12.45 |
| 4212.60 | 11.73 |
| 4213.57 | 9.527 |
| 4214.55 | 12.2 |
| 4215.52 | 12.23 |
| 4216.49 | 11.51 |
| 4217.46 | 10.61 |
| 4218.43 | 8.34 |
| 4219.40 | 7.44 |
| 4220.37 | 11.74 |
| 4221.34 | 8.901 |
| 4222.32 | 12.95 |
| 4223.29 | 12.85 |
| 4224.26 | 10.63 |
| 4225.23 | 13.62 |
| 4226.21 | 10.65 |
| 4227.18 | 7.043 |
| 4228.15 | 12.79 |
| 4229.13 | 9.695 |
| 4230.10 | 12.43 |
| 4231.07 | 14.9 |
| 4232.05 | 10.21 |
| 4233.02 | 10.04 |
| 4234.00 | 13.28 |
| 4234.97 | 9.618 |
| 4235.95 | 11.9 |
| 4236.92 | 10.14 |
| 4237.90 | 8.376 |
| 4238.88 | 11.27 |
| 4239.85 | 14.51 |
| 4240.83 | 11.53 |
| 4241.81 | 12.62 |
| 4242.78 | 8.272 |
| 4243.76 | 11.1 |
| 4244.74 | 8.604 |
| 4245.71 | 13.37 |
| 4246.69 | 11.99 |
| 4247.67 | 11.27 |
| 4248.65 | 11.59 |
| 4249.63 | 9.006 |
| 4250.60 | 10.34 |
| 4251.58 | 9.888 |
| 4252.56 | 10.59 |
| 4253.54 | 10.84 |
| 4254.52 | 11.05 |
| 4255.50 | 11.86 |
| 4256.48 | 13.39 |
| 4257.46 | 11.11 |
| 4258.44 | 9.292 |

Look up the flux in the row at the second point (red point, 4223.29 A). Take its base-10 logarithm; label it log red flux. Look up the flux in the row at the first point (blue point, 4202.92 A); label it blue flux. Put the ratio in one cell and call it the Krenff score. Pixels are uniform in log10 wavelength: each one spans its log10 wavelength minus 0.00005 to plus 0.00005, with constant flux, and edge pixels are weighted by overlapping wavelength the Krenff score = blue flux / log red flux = 11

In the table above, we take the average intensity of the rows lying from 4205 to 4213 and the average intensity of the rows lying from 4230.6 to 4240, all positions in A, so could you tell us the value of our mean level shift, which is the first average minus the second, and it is 0.03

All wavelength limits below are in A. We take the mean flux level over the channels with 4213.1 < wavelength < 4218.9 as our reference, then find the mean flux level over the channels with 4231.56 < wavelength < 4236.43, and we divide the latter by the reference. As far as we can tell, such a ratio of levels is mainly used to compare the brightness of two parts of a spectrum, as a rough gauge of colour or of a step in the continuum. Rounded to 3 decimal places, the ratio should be 1.025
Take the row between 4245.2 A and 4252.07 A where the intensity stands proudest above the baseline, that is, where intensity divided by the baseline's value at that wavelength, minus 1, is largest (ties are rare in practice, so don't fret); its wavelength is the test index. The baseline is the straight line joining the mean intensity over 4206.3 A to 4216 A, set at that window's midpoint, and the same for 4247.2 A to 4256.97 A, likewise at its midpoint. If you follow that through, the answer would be 4245.71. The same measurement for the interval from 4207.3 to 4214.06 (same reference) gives 4208.73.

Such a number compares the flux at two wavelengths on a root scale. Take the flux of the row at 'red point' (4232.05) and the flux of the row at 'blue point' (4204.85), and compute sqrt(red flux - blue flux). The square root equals 1.27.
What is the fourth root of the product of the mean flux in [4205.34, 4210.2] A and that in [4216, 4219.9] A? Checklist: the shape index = 3.21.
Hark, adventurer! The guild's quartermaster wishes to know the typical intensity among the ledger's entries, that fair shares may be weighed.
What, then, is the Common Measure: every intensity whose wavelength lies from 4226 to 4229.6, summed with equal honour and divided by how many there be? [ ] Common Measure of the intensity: 10.0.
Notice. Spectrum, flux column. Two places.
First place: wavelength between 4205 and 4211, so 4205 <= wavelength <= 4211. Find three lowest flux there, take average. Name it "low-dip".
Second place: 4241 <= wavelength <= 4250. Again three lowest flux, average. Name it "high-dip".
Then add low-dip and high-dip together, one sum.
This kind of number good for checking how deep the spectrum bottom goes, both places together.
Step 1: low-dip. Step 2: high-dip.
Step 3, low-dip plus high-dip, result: 18.47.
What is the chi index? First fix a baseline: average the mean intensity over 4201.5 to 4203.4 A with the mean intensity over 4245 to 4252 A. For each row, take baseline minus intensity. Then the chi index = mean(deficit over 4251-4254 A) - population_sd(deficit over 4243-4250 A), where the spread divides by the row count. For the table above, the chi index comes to -1.2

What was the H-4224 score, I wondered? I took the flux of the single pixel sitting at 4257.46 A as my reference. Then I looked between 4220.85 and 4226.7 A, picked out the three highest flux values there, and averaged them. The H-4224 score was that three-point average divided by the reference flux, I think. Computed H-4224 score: 1.18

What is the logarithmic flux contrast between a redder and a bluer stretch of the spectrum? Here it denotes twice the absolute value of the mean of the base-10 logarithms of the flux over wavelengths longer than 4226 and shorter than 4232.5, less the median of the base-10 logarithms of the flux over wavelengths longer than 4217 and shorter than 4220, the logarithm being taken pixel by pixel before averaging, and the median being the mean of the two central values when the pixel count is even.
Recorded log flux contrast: 0.23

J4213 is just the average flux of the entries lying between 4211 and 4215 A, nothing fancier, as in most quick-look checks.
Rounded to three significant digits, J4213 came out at 11.5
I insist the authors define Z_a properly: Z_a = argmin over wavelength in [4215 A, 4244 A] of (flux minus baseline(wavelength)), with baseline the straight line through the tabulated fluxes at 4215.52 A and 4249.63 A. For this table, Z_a 4219.40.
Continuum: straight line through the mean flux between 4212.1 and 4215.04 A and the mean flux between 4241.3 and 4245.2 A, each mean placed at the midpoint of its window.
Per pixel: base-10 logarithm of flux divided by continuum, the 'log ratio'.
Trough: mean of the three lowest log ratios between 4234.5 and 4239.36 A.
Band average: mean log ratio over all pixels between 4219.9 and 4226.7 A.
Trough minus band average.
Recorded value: -0.07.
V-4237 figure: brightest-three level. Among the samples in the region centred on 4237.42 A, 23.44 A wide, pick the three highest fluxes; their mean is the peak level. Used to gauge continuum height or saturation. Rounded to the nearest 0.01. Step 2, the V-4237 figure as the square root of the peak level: 3.78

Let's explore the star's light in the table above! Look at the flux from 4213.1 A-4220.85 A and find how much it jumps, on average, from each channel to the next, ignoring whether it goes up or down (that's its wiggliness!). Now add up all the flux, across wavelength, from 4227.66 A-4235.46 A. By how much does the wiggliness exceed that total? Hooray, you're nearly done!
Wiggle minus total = -88.9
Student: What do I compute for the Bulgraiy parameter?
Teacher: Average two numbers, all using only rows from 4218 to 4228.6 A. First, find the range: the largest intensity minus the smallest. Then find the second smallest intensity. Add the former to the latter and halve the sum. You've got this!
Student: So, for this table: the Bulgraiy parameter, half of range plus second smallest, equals 7.0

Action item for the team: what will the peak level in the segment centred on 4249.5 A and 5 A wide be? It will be 11.59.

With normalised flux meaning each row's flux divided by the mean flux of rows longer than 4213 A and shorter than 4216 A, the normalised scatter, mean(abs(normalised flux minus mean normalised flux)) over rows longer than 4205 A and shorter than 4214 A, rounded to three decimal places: 0.116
